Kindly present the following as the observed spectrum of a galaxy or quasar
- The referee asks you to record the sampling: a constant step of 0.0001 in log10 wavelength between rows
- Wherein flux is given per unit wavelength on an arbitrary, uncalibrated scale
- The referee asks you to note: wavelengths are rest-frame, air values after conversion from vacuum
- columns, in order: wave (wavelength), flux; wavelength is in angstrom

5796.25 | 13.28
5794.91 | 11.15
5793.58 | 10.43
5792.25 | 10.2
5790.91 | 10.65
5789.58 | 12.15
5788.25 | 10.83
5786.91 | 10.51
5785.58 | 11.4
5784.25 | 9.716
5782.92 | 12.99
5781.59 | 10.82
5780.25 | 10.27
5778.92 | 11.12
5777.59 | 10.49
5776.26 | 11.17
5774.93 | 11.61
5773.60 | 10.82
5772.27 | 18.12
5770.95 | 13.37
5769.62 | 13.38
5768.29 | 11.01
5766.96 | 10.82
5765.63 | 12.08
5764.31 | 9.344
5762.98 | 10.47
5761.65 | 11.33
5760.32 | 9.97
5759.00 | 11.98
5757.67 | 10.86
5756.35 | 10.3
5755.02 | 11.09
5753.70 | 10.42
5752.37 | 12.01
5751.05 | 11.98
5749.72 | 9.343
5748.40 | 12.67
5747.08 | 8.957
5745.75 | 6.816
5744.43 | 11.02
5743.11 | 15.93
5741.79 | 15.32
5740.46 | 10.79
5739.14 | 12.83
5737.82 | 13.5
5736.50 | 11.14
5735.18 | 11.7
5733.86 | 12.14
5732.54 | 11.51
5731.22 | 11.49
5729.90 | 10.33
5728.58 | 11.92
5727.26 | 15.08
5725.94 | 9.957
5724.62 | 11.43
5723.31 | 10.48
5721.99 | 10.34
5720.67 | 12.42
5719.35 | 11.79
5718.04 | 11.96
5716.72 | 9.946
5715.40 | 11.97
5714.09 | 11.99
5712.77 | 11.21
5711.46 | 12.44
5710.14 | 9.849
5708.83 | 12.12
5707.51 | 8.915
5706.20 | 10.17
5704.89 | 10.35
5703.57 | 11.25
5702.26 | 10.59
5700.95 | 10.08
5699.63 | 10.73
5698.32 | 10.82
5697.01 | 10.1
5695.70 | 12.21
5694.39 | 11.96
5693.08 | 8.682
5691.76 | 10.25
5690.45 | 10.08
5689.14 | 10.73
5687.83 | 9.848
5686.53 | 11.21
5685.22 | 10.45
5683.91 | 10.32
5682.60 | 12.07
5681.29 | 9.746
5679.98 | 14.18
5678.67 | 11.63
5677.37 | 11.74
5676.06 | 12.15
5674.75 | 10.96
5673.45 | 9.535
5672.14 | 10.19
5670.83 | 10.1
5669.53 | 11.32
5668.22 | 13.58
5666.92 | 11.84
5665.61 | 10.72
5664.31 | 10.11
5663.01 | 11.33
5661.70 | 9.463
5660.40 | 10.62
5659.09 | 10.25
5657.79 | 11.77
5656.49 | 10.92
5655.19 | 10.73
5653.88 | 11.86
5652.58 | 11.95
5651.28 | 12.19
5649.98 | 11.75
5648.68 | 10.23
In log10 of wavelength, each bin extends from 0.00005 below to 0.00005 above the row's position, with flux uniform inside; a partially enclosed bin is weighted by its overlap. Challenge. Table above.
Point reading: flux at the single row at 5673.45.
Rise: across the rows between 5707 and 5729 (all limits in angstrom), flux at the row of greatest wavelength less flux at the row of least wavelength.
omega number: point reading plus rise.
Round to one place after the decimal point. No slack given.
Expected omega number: 12.5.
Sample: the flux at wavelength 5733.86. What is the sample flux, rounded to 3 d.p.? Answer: 12.140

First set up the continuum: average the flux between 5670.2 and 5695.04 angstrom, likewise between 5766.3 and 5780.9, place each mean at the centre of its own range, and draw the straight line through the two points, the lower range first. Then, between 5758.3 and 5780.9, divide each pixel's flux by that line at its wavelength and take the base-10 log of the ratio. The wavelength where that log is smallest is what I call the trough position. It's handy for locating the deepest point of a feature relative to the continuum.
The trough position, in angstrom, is 5764.31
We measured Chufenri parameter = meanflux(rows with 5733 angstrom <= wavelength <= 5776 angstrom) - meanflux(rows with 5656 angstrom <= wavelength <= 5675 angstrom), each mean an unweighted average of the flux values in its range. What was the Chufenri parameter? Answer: 0.8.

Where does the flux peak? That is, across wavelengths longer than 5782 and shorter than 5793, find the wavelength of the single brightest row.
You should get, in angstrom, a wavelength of 5782.92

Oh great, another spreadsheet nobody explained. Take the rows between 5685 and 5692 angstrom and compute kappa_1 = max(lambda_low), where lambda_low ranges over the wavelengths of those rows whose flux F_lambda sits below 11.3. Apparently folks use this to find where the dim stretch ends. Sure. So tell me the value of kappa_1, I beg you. 5691.76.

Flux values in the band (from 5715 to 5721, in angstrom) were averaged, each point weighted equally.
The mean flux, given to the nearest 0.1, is 11.6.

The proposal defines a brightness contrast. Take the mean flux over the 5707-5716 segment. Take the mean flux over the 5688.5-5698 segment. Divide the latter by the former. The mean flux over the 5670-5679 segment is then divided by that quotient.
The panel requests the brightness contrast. 11.6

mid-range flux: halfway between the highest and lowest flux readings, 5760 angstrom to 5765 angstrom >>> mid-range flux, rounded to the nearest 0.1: 10.3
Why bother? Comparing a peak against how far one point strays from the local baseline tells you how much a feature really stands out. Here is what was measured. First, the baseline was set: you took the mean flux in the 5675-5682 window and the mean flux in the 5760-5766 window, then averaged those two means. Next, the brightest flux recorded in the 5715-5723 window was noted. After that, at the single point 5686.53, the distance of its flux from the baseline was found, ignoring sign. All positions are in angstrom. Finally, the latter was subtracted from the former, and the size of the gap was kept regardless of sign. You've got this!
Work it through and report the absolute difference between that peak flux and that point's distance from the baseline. 12.4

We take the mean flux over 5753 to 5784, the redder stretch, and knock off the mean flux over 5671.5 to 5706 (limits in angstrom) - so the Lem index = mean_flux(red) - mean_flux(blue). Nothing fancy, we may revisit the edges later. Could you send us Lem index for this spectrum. 0.6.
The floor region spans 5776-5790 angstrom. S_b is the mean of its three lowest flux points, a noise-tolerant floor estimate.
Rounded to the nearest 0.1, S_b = 10.2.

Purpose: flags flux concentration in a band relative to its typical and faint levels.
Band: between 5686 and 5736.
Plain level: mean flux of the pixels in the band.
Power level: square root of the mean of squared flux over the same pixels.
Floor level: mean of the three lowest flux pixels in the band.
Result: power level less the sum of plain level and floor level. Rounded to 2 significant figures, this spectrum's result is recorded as -9.1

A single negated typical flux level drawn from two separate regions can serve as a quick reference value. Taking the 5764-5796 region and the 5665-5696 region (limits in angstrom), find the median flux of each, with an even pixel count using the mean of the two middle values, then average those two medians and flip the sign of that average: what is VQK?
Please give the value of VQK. -10.88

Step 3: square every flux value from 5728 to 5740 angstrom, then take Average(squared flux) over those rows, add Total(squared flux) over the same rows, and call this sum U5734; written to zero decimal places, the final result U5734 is 1409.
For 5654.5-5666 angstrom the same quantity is 1140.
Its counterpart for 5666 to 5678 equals 1283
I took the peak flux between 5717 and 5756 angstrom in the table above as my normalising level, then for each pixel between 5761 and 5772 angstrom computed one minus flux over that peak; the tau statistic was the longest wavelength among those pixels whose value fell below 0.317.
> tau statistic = 5770.95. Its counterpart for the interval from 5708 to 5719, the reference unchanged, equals 5718.04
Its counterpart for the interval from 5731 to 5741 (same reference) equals 5739.14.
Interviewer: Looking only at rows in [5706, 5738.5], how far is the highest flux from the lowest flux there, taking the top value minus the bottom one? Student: 6.2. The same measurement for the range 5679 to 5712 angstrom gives 5.5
